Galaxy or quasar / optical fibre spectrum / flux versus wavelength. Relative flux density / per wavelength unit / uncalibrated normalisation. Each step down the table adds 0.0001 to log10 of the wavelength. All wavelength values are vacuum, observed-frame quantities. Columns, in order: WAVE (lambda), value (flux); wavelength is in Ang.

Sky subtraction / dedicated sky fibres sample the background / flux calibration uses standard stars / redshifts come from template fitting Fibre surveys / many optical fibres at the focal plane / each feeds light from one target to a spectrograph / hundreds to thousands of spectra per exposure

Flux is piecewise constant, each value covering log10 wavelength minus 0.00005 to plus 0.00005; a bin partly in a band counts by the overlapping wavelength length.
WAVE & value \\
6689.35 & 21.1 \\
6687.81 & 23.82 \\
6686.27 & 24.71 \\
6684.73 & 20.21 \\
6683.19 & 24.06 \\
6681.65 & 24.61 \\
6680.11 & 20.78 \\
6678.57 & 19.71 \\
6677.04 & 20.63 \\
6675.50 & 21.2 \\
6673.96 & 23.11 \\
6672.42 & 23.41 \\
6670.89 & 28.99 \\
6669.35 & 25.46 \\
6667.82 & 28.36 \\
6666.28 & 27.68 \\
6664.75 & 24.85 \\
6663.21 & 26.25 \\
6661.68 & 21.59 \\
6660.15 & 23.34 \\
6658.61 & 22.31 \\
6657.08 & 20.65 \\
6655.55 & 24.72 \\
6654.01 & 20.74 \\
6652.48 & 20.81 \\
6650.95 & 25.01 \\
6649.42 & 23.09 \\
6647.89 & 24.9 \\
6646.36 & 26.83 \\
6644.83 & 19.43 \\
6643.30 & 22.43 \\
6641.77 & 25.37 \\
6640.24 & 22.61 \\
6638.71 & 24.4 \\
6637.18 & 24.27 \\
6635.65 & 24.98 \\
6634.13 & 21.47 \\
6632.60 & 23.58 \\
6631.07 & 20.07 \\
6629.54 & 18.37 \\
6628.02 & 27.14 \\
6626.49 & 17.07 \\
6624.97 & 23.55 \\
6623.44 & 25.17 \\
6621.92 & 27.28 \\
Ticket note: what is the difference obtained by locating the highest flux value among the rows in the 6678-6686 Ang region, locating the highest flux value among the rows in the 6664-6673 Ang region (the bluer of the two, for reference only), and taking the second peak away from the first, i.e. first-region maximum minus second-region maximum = -4.4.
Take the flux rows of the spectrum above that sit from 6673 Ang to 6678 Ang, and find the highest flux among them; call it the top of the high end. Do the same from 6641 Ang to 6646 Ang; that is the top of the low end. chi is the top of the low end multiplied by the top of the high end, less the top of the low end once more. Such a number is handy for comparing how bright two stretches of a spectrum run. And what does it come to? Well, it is 561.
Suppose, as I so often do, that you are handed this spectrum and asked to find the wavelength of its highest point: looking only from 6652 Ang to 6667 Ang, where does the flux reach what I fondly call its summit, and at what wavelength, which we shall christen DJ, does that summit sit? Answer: 6666.28 Ang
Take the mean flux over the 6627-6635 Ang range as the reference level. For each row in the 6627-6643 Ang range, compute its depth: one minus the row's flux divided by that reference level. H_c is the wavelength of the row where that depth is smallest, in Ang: 6628.02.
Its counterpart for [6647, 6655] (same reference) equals 6650.95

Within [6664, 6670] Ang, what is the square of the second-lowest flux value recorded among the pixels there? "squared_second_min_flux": 648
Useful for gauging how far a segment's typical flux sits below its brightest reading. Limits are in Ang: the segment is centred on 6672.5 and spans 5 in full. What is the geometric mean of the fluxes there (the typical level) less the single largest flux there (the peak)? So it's -4.0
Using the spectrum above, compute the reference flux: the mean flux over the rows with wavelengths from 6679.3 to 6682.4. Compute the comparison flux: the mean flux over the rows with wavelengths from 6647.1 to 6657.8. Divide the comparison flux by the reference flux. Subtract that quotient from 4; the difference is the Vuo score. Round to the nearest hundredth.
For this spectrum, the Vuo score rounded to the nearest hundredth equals 2.99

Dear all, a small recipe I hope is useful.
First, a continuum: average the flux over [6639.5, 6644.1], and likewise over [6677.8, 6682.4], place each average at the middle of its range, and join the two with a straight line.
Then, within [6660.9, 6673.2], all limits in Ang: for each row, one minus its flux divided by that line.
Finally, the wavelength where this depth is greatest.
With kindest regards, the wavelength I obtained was 6661.68 Ang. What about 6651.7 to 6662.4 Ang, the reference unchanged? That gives 6654.01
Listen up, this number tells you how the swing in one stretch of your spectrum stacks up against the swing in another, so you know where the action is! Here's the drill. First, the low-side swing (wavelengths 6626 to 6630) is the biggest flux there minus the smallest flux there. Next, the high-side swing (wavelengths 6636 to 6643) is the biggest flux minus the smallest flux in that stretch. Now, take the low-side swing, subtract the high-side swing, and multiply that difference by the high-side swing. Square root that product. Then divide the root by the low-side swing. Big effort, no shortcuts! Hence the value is 0.446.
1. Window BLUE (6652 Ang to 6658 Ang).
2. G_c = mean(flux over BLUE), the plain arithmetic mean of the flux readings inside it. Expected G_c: 22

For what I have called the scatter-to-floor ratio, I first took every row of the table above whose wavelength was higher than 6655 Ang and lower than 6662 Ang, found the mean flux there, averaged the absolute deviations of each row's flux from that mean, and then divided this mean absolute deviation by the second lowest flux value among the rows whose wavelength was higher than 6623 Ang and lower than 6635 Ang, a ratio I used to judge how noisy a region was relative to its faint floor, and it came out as 0.066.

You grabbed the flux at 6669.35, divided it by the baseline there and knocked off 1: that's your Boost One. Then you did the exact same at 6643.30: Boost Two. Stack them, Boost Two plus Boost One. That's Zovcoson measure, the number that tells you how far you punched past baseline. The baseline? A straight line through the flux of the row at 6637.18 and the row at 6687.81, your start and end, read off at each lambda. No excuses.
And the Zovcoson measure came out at -0.012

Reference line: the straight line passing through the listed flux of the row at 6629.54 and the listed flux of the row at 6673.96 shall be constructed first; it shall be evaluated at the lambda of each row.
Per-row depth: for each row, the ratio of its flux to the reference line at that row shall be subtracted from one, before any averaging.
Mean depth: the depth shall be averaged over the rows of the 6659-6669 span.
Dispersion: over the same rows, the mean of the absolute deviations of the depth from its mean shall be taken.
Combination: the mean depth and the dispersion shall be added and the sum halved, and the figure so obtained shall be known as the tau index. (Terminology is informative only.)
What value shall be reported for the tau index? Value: -0.03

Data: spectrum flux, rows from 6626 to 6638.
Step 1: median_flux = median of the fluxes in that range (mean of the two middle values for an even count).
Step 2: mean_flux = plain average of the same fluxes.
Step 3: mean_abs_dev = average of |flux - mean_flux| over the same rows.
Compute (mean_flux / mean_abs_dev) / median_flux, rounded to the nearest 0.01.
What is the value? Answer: 0.34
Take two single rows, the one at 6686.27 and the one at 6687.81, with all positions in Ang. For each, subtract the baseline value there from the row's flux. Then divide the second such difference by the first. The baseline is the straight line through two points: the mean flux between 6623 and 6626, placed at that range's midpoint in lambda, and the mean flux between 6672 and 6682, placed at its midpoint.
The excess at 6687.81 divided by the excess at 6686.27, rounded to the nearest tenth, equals 0.7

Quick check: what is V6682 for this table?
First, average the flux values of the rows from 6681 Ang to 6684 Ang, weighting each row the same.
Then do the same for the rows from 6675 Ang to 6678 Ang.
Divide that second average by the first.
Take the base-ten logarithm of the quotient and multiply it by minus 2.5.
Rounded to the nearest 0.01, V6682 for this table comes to 0.16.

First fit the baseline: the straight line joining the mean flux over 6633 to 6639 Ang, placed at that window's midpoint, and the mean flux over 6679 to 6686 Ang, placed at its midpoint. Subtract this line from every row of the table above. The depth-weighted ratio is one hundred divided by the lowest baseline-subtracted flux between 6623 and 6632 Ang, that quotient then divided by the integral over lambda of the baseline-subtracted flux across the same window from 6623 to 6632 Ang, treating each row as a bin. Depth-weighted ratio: 1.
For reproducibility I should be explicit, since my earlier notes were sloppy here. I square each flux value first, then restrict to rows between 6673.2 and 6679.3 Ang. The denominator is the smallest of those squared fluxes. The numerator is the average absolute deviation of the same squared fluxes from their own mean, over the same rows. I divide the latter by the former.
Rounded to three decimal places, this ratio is 0.109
